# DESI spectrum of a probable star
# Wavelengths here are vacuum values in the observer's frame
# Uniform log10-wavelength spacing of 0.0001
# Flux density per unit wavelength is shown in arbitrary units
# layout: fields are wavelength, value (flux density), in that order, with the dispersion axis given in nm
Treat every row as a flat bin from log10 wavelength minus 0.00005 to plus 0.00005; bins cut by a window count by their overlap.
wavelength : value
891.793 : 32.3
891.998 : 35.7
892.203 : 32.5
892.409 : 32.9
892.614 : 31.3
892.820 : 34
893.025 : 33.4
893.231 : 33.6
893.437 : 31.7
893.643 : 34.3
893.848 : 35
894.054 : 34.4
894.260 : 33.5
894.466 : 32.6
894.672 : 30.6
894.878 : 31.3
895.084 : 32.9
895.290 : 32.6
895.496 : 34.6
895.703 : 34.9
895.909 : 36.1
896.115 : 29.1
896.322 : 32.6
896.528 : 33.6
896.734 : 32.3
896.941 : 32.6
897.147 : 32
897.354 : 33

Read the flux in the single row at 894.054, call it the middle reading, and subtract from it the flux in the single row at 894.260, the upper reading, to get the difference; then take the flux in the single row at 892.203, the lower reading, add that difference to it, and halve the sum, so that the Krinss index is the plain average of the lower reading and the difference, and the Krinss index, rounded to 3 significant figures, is 16.7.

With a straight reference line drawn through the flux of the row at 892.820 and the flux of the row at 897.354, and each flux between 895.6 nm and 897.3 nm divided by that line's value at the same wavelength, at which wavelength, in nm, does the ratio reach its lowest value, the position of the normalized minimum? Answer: 896.115 nm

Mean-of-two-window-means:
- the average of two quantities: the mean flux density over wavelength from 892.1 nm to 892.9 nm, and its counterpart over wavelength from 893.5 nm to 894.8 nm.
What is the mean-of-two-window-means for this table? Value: 33.0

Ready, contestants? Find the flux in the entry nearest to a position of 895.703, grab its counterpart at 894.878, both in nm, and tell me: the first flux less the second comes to 3.6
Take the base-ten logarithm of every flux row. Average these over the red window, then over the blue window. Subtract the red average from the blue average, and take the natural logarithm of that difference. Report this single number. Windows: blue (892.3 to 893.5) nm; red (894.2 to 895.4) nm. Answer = -4.9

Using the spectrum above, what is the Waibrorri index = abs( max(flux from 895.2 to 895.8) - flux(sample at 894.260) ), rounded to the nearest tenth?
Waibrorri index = 1.4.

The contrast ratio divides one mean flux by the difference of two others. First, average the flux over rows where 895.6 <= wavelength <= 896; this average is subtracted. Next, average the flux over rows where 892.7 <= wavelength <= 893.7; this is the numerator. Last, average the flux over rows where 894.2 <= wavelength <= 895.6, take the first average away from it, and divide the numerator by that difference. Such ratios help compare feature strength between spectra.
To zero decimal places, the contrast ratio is -11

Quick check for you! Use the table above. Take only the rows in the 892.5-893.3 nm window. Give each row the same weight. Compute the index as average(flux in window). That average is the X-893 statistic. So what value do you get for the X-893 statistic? 33.1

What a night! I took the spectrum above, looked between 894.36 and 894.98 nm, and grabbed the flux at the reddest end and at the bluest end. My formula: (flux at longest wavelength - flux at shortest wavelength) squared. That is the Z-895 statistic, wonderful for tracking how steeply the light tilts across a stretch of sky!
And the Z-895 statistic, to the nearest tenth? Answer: 1.7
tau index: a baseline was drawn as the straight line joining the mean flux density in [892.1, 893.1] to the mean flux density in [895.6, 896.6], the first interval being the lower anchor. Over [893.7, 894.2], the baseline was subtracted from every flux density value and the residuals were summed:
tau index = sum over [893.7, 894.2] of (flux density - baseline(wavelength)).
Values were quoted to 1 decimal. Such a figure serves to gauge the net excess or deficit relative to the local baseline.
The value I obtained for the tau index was 3.4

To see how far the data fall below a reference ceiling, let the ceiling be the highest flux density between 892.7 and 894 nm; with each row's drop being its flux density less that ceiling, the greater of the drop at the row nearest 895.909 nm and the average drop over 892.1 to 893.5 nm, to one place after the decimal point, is 1.1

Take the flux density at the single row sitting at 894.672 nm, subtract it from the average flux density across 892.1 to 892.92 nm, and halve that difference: 1.0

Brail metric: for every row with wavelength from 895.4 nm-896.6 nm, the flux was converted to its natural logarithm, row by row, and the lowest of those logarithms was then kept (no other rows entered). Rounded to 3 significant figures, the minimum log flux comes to 3.37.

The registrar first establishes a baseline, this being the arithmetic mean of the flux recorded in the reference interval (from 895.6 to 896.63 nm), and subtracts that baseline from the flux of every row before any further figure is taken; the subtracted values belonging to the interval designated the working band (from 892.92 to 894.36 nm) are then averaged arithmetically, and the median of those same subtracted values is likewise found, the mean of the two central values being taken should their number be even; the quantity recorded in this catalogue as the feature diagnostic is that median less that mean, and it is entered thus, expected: -0.10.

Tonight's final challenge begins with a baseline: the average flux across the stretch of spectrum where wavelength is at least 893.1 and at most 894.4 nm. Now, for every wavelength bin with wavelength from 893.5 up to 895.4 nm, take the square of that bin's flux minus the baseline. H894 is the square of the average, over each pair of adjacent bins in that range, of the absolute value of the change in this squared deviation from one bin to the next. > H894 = 8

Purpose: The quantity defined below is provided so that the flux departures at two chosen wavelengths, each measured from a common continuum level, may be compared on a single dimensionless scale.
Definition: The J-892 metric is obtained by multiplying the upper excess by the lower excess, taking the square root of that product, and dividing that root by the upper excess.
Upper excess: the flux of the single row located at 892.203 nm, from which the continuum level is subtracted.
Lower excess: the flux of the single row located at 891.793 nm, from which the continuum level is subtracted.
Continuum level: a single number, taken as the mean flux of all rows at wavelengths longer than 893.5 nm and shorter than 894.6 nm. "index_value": -1.07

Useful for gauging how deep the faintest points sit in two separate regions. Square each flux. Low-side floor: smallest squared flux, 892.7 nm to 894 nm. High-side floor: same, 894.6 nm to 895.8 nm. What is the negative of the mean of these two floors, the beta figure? -971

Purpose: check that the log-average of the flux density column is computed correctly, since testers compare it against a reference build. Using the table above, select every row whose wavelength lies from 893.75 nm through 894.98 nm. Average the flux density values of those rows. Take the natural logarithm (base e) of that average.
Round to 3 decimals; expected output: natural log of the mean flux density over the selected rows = 3.493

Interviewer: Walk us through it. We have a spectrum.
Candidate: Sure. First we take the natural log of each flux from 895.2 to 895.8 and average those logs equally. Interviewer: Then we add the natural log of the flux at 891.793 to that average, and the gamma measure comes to 7.00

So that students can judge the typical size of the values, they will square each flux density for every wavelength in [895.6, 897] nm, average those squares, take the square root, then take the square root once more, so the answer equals 5.75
